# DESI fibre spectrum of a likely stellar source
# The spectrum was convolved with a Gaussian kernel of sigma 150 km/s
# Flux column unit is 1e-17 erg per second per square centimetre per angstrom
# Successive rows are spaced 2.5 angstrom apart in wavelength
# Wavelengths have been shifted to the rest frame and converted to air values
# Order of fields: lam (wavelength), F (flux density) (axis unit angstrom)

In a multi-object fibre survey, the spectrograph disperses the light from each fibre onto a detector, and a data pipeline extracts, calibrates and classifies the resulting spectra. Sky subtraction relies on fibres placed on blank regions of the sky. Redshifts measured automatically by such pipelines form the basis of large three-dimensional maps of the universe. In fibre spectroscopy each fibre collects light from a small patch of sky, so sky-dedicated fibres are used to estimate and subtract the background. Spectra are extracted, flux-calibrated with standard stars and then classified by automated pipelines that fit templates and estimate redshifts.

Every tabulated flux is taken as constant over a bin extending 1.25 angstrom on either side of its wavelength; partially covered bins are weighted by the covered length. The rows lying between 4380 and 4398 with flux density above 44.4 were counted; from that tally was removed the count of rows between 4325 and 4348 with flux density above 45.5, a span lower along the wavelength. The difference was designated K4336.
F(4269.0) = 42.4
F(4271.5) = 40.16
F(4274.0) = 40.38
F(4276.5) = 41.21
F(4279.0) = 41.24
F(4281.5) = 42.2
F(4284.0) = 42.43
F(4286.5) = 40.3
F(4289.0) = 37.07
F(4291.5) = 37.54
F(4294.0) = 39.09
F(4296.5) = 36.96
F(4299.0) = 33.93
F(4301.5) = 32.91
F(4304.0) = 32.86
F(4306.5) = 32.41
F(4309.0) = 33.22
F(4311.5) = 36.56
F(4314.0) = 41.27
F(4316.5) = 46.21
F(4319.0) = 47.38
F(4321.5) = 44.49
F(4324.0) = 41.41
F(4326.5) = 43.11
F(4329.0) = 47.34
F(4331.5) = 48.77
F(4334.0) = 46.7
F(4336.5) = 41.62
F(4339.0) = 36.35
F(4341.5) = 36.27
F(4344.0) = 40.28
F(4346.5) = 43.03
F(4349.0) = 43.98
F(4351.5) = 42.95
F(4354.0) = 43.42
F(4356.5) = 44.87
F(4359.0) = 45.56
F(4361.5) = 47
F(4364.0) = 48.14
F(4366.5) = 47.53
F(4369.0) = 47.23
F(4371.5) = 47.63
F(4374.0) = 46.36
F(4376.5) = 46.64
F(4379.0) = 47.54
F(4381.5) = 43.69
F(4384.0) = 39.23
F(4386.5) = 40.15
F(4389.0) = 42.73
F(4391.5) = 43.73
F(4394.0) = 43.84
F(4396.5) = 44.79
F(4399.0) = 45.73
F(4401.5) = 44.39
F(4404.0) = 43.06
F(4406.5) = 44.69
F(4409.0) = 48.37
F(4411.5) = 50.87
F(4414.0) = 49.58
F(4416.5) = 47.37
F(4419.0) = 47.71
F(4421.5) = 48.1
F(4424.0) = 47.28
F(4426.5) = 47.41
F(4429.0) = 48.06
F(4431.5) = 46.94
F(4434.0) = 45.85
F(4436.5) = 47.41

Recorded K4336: -2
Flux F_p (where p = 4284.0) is 42.43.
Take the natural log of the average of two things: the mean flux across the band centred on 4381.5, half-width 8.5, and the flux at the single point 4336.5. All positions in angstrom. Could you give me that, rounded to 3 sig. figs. 3.75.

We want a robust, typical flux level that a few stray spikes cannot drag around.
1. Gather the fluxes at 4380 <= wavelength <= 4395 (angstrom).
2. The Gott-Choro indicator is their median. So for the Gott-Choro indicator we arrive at 43.2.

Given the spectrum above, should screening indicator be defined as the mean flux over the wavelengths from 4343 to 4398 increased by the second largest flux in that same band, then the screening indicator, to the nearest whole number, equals 92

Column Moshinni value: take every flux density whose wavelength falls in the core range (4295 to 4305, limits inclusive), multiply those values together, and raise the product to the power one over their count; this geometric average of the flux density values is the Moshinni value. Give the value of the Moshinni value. 34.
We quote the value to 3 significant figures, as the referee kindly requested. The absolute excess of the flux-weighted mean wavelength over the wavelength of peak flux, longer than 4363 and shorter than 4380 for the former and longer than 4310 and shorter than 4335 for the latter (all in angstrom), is 40.0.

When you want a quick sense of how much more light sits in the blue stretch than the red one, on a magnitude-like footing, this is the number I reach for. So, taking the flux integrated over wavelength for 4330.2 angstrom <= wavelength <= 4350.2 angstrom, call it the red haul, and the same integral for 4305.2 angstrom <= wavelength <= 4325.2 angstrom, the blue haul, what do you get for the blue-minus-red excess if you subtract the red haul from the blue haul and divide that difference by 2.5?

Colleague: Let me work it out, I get -14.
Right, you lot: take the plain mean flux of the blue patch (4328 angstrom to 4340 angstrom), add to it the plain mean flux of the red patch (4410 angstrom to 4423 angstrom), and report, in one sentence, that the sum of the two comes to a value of 93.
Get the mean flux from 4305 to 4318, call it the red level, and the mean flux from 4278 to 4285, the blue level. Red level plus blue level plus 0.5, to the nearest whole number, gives 80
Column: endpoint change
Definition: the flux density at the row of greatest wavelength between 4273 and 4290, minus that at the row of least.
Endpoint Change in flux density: -3.3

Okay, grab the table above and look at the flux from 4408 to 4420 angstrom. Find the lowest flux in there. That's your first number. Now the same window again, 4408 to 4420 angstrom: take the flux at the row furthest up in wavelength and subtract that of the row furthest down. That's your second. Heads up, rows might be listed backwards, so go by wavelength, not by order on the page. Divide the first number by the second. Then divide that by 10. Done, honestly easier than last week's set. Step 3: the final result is -7.2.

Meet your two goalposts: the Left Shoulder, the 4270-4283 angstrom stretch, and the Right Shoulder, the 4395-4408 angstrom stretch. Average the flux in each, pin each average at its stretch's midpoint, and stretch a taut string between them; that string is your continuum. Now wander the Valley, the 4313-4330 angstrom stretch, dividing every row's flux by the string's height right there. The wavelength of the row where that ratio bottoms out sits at 4324.0 angstrom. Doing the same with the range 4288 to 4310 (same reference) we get 4306.5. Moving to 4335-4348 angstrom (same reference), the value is 4341.5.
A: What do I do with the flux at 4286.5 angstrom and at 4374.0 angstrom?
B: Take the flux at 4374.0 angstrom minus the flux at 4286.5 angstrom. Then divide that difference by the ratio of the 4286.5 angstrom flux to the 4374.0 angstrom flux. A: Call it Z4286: 7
